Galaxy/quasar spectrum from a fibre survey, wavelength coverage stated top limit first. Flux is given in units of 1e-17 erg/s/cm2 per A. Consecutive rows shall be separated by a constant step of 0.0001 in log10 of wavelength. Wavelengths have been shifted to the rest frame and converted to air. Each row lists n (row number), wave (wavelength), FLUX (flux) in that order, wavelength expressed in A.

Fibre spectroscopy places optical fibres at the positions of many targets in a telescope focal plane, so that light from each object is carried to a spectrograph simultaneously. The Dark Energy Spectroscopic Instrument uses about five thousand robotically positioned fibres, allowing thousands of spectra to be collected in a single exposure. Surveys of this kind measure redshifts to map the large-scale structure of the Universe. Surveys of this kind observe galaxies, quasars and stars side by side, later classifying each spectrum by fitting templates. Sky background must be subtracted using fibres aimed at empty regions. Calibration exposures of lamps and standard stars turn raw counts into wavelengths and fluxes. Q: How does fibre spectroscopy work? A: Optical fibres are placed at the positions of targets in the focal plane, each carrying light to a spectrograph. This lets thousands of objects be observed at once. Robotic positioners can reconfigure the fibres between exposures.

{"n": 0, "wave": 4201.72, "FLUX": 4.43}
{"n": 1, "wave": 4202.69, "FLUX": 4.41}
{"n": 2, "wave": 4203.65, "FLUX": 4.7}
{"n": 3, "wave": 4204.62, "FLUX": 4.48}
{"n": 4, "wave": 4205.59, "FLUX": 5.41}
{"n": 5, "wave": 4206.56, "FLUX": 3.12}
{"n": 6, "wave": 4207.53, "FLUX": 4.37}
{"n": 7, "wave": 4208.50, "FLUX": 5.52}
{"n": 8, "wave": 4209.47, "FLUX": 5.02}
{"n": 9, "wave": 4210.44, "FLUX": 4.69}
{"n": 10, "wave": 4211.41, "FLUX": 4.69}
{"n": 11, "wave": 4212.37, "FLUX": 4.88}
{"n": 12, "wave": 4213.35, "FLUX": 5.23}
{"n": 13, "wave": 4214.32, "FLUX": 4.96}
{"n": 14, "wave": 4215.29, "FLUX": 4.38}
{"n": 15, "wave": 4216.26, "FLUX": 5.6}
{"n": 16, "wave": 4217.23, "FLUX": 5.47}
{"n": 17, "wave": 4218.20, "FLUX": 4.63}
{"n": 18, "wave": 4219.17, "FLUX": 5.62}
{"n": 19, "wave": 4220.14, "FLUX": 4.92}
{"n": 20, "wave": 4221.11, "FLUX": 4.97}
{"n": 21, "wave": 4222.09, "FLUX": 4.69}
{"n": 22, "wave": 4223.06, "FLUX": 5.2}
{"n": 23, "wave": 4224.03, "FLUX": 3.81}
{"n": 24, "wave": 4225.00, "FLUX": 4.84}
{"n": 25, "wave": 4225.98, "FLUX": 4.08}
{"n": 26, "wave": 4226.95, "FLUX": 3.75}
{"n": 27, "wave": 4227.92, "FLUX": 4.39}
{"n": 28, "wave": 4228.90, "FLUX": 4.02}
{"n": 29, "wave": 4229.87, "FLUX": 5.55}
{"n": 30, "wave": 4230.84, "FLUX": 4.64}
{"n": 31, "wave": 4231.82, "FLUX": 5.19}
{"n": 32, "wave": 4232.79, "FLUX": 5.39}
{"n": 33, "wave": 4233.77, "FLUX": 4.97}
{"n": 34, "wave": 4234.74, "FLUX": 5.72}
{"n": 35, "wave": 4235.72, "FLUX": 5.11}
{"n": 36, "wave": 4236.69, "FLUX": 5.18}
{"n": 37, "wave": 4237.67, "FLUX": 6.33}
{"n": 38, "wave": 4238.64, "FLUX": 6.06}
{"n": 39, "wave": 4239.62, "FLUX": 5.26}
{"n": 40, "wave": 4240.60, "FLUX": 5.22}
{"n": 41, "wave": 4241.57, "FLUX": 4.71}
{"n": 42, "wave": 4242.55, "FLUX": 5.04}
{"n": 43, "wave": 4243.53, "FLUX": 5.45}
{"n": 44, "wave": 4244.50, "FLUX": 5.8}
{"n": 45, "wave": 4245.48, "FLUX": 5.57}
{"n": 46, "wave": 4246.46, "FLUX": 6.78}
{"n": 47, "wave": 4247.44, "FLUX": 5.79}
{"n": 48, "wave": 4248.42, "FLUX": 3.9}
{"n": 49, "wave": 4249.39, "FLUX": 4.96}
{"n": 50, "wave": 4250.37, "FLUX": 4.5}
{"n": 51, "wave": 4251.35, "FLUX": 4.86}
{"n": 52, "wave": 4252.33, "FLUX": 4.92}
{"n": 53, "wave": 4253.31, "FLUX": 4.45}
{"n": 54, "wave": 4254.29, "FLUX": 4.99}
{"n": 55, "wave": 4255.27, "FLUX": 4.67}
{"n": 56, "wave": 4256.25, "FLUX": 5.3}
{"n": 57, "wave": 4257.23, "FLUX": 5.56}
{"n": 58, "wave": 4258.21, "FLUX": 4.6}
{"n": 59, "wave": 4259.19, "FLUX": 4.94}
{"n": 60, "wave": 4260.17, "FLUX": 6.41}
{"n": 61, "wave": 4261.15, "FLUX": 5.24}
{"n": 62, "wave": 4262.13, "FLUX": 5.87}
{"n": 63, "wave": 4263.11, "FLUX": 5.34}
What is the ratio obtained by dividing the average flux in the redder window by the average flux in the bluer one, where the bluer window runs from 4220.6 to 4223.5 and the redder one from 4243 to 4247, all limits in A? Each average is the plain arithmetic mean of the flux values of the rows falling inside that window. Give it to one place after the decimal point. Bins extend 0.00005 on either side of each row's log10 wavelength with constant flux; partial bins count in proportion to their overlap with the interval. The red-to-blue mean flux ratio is 1.2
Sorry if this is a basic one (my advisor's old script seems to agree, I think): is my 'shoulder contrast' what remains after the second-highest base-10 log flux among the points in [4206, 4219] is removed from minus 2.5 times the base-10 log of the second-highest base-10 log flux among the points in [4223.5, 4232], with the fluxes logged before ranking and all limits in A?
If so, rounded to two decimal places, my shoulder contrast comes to -0.38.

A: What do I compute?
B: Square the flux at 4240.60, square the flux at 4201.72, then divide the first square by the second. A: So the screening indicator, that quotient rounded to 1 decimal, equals 1.4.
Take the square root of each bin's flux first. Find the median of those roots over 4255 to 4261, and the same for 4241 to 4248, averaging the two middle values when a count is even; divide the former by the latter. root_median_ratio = 0.96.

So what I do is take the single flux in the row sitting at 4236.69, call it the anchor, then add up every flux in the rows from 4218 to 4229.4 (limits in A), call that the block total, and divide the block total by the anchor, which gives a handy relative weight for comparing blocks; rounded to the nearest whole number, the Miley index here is 11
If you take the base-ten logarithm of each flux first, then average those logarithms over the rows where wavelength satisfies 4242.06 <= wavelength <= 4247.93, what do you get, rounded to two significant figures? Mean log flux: 0.76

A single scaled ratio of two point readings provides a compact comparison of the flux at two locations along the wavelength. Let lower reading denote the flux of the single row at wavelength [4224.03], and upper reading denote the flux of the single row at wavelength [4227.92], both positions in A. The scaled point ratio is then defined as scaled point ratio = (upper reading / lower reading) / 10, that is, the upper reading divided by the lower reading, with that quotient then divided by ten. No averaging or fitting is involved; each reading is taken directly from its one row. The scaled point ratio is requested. 0.115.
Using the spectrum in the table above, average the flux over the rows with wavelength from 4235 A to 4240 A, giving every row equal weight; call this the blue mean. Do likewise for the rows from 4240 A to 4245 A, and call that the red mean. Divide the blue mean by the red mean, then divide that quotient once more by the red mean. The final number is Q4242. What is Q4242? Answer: 0.203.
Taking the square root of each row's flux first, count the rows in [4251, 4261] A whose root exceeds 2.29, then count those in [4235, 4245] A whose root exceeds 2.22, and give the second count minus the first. 6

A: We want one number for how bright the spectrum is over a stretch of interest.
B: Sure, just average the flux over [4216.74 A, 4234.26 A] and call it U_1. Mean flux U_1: 4.79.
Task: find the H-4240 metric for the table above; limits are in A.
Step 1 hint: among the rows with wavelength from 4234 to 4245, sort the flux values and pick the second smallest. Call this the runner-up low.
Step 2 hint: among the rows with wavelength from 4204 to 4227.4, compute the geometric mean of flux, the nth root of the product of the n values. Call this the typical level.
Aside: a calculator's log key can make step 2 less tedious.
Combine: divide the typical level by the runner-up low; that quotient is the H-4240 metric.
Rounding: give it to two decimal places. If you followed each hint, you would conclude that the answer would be 0.94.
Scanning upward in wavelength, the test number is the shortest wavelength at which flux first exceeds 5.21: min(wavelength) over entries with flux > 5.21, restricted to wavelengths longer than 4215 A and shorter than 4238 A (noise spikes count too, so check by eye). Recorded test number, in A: 4216.26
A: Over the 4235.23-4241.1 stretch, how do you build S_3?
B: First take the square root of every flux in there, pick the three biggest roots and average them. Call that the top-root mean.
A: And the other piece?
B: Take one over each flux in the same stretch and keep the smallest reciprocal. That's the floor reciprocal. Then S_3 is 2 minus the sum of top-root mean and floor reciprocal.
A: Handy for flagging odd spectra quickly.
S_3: -0.58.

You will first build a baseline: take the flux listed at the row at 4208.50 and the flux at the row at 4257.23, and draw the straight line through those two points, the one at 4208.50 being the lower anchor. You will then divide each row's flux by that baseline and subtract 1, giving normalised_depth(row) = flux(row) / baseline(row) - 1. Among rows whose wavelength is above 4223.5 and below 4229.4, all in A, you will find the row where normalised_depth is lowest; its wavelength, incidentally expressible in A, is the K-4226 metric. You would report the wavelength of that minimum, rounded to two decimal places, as 4226.95 A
